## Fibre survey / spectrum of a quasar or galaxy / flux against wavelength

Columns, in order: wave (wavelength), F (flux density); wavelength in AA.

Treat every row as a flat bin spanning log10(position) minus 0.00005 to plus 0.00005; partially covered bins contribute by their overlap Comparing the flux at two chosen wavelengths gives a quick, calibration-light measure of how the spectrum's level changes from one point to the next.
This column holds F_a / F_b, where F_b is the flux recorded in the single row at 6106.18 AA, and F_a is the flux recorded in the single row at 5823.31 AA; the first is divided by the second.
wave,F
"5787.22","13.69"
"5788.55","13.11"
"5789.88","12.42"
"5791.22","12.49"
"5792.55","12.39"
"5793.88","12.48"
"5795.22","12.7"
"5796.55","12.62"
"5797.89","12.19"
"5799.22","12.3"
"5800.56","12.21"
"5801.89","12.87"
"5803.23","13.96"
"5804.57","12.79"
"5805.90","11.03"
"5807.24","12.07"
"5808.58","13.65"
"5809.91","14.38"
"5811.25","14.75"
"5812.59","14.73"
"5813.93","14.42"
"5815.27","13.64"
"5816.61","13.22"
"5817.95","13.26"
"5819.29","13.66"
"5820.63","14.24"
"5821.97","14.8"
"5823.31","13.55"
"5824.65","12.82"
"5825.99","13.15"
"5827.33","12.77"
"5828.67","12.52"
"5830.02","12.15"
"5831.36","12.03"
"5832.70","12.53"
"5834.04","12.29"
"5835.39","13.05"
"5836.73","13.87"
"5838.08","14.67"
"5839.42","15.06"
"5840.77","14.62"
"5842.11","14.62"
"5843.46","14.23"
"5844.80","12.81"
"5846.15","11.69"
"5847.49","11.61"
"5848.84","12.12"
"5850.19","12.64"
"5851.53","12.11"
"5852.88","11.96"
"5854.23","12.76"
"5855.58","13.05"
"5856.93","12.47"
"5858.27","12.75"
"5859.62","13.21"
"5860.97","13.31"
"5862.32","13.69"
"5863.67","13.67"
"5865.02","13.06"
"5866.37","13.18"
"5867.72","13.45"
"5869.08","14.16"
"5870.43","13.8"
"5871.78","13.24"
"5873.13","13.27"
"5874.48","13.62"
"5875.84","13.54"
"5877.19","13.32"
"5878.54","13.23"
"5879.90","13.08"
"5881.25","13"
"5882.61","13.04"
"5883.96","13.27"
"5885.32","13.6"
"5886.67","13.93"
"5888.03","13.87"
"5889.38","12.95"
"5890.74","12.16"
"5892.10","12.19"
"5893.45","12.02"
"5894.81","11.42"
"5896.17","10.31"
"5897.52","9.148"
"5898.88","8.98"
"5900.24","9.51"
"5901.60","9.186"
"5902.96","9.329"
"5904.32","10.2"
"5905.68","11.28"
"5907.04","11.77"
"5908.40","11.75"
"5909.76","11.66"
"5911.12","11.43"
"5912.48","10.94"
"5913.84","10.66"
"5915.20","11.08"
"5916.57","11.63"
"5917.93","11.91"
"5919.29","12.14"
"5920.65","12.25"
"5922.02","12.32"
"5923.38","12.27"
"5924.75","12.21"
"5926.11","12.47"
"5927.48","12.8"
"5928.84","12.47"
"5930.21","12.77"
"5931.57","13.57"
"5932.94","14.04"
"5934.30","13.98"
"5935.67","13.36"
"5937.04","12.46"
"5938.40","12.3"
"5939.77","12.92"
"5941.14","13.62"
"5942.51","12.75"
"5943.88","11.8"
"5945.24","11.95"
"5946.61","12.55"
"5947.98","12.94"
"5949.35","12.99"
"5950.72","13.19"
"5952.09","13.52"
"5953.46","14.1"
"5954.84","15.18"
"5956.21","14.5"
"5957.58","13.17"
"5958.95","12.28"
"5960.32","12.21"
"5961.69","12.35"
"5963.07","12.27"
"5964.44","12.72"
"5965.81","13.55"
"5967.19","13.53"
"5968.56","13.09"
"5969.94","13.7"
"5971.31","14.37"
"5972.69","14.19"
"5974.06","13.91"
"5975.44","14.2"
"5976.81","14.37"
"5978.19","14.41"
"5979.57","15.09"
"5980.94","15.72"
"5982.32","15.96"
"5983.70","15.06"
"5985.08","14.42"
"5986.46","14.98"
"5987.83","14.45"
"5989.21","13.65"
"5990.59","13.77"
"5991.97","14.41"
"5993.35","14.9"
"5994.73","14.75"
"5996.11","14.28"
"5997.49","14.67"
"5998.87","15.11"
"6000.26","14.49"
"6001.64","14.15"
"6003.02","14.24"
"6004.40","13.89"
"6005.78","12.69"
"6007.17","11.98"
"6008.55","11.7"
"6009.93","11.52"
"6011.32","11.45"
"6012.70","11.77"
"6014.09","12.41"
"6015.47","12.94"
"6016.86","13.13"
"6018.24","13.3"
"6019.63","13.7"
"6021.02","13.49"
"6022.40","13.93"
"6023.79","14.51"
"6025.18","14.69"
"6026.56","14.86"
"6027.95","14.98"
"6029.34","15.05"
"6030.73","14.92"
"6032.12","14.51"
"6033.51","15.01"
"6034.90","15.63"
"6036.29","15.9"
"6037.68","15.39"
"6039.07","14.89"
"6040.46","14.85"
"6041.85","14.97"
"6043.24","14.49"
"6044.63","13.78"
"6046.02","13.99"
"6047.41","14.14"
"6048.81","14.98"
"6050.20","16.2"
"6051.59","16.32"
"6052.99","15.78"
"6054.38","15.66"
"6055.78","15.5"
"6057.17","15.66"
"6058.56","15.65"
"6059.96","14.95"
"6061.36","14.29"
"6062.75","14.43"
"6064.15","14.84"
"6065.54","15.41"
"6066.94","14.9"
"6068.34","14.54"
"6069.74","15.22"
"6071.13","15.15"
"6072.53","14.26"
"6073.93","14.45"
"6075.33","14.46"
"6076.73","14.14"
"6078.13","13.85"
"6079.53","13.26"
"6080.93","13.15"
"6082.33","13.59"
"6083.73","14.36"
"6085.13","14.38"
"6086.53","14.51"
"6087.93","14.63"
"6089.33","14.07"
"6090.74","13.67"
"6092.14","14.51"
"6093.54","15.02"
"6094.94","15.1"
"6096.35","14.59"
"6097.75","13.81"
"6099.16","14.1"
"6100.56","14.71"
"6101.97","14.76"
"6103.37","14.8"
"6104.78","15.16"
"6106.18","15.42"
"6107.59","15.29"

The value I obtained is 0.88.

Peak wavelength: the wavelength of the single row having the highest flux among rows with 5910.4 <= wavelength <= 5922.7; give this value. 5922.02 AA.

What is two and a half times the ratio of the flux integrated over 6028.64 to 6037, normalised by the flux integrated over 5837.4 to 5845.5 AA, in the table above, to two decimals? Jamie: 2.73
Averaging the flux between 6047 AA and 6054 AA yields 15.5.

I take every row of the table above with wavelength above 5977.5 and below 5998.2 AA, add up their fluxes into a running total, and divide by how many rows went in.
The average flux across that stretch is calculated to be 14.7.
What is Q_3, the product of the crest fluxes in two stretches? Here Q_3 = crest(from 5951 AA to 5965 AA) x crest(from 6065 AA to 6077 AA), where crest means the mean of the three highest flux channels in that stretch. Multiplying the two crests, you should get 223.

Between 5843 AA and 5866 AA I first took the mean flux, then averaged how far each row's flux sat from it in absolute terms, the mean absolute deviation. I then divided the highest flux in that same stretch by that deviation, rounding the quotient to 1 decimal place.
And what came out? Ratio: 25.0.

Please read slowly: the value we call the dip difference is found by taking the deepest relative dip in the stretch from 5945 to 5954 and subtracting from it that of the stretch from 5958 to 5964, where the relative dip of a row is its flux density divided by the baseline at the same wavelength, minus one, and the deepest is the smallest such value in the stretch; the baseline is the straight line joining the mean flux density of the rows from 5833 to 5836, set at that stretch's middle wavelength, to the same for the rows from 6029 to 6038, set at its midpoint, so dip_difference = -0.007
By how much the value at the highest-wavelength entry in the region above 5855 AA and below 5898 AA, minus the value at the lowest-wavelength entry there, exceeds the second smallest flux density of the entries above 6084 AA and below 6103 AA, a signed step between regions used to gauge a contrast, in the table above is -17.7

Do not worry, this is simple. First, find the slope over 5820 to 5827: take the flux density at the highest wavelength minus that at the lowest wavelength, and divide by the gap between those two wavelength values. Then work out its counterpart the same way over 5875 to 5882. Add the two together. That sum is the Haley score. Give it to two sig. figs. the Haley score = -0.30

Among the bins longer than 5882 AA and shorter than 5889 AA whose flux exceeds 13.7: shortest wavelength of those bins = 5886.67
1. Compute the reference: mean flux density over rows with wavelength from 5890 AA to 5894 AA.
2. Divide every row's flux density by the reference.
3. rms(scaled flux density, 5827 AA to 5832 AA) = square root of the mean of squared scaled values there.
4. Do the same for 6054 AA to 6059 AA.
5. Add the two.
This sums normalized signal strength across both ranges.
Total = 2.31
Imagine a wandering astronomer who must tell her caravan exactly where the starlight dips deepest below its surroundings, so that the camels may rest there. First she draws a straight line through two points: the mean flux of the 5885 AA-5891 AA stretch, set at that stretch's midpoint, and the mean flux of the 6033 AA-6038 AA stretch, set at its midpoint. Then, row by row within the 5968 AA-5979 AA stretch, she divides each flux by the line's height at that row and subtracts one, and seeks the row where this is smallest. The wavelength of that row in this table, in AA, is 5968.56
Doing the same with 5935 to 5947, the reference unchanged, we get 5943.88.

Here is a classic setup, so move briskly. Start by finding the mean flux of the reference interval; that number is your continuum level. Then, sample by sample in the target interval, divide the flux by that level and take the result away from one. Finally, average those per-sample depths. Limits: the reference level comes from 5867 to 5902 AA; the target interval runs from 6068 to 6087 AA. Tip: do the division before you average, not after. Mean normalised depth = -0.14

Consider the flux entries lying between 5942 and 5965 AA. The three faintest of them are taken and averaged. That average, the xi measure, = 12.0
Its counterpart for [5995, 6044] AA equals 11.6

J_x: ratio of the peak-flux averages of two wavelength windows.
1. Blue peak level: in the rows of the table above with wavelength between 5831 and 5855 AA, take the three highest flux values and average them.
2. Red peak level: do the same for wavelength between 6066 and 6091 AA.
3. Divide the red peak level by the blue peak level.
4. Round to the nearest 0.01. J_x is 1.02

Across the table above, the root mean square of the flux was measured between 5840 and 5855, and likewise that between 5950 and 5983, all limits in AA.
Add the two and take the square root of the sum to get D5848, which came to 5.17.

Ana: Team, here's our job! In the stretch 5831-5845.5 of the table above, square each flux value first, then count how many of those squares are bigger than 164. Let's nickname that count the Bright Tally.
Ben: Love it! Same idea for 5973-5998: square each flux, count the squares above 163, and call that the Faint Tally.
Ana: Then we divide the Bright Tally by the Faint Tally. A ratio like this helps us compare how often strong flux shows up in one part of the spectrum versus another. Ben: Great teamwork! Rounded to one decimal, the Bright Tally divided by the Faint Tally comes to 0.4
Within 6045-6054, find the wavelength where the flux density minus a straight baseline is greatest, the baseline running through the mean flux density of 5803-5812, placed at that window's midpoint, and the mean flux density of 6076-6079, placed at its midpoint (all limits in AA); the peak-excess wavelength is 6051.59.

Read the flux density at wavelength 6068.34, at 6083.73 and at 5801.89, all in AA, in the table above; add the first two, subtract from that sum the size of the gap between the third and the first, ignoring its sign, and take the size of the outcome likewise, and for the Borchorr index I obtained 27.2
